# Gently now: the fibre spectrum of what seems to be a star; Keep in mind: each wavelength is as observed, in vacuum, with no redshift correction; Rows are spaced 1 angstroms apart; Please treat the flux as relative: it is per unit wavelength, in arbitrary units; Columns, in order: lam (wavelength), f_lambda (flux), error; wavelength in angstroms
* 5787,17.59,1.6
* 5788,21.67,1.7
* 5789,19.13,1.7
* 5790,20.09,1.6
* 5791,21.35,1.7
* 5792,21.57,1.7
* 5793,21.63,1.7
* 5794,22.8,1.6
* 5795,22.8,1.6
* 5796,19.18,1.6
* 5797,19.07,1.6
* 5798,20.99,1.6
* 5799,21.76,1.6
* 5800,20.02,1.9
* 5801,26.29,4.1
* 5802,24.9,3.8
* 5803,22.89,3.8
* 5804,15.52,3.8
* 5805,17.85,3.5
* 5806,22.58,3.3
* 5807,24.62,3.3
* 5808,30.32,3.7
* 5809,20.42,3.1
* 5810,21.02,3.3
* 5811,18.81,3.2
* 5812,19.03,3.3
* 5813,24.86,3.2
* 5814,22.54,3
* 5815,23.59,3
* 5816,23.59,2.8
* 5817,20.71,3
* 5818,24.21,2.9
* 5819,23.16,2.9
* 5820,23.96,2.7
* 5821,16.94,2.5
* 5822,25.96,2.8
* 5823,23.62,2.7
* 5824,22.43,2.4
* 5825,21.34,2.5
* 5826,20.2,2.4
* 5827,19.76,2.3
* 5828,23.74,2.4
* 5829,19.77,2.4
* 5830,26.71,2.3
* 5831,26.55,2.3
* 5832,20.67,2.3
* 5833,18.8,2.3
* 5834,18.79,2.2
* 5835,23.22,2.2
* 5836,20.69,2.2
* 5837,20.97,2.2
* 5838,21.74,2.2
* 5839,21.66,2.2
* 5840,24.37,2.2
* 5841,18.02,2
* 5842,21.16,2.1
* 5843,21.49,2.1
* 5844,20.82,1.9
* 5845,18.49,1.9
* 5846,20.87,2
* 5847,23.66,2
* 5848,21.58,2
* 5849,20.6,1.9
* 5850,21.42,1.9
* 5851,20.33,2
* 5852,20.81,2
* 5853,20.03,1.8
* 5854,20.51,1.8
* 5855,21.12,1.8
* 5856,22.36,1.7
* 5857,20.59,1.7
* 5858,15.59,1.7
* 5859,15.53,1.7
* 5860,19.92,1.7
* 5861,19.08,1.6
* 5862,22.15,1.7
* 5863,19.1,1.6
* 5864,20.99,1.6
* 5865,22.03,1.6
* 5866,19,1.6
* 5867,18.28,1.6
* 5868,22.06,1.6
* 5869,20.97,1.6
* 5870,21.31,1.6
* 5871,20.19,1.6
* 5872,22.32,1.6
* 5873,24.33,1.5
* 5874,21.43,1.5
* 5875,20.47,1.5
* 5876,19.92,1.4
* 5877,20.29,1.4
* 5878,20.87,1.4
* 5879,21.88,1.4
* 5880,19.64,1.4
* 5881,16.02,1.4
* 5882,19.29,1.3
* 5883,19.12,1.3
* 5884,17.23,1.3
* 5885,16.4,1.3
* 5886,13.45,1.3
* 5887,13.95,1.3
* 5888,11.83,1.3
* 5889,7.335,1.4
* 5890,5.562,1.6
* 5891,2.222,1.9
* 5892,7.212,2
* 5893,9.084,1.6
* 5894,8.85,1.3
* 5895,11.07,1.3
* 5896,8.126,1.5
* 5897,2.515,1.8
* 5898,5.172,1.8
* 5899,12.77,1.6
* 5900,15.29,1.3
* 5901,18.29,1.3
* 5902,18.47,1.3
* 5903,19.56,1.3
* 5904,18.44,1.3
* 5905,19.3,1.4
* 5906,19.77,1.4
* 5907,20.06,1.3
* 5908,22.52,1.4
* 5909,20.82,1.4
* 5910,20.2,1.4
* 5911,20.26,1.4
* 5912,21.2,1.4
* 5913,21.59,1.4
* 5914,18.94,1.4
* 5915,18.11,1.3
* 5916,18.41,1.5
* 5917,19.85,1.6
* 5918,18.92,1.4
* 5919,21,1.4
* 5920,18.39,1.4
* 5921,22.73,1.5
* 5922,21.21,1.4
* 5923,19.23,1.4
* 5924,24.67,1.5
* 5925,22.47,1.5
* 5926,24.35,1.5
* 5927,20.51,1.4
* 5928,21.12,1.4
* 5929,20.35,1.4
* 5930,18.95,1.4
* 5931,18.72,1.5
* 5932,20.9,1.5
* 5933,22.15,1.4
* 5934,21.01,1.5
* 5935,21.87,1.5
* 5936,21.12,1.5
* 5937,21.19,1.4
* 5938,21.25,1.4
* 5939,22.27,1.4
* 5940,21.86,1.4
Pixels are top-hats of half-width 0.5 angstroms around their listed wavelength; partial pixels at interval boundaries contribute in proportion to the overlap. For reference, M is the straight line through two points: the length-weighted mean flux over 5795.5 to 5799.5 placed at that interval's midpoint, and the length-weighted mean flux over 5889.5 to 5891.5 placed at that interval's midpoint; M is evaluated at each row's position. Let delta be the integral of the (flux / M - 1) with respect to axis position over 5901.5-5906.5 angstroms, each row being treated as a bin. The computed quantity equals 60 angstroms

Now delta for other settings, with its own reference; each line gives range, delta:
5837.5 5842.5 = 3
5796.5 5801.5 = 0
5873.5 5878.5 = 11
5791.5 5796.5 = 0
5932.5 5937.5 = -32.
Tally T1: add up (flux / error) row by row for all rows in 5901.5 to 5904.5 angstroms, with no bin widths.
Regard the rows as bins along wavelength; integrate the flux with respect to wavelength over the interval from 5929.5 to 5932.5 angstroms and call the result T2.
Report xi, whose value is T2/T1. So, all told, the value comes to 1.3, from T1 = 43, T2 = 59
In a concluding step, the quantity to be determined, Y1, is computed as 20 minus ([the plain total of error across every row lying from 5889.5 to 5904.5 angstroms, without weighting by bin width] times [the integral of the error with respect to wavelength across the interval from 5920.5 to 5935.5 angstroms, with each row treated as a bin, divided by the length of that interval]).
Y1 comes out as -13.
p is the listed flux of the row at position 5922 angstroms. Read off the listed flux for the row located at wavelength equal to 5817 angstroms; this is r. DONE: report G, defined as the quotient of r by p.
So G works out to 0.98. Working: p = 21.21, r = 20.71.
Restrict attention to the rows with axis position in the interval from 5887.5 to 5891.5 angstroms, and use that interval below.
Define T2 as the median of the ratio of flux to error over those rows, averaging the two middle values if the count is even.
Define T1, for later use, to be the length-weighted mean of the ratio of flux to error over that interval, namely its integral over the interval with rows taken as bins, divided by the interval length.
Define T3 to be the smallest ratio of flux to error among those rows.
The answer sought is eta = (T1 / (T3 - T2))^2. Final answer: 2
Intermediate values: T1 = 5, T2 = 4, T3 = 1.2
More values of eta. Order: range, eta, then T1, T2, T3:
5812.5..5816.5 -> 680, 8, 8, 7.5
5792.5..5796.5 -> 79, 13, 13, 12.0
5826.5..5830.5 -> 91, 10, 9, 8.2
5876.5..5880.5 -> 484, 15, 15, 14.0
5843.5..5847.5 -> 124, 11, 11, 9.7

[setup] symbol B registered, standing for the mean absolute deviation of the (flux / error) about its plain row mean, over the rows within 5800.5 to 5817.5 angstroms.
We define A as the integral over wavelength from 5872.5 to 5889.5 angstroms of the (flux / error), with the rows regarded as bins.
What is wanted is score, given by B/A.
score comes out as 0.0040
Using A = 220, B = 0.9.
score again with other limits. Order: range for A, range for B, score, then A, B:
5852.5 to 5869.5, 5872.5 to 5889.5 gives 0.0104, 204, 2.1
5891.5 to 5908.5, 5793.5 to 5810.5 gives 0.0183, 171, 3.1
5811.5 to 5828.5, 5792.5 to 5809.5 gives 0.0231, 139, 3.2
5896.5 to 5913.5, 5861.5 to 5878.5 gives 0.0042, 215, 0.9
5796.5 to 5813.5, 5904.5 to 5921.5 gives 0.0067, 132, 0.9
